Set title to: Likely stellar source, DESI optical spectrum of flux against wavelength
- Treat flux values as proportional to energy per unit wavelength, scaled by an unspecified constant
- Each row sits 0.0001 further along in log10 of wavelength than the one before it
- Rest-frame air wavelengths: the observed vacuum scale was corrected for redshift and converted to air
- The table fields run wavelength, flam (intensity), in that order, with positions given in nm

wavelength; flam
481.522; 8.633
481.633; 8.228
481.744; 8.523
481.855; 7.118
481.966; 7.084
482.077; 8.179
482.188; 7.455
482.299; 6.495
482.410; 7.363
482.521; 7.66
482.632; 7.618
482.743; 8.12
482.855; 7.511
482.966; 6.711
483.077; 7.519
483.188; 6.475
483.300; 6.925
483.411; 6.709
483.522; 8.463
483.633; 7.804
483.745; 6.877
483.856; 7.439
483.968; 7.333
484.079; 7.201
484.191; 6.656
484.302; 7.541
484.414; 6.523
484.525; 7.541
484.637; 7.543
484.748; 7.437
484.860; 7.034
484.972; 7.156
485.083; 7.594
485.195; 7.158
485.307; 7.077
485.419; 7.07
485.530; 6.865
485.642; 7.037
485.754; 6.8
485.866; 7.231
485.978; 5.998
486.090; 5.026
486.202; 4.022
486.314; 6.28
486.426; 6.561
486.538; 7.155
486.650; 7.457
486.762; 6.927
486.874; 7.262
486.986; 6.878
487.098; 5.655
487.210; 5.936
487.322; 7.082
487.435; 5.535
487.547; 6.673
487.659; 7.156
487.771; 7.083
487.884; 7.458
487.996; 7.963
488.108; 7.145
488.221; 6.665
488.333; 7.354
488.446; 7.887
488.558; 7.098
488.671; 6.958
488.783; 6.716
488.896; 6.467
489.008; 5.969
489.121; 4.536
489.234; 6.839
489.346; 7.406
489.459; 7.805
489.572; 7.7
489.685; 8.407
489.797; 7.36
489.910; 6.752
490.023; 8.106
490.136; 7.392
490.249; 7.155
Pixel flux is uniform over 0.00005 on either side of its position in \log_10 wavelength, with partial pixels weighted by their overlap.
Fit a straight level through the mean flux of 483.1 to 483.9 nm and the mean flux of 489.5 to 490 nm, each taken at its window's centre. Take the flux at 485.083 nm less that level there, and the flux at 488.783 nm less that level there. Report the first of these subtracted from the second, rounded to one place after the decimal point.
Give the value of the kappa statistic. -1.1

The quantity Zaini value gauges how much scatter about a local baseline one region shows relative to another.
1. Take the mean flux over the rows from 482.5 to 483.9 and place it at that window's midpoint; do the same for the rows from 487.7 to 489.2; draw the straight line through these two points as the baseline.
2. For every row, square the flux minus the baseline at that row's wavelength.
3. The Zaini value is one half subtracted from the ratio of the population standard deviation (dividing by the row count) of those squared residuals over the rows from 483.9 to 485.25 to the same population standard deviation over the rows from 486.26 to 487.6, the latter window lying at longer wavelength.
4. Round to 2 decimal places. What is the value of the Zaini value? -0.27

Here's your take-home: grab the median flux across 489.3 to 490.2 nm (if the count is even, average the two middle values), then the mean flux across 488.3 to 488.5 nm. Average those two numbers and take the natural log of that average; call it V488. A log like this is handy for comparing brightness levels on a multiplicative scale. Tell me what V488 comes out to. 2.03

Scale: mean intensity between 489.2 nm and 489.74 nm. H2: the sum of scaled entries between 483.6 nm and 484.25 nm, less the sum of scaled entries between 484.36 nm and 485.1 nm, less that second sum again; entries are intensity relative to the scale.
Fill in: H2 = -7.6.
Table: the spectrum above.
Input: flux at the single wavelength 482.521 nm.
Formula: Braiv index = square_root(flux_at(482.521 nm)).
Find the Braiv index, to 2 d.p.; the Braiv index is 2.77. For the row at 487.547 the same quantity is 2.58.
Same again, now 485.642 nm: 2.65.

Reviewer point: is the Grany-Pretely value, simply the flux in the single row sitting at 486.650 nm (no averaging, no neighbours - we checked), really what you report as 7.457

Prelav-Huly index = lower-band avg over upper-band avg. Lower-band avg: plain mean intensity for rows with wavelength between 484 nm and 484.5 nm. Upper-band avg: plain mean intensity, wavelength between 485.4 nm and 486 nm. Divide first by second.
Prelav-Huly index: 1.02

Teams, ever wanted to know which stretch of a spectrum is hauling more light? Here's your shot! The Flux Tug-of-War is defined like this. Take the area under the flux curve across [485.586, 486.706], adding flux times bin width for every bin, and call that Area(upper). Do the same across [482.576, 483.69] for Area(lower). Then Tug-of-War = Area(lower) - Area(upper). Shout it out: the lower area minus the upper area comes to 1.1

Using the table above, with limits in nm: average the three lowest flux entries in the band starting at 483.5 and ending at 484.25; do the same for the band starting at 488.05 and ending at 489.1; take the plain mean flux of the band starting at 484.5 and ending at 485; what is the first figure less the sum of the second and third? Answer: -6.8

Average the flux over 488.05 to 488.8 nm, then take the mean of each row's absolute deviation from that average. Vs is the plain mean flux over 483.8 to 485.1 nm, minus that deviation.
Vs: 6.95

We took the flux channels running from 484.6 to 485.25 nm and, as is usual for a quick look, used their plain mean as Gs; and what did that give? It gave 7.32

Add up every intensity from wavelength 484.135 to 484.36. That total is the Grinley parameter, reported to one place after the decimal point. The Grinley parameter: 14.2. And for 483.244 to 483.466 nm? 13.6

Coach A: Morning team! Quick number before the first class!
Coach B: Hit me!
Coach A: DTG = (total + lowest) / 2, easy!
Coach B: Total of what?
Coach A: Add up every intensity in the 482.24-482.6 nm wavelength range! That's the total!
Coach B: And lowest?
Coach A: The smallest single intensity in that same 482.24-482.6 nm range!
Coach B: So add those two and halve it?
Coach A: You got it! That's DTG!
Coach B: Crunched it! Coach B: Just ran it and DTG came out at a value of 14.0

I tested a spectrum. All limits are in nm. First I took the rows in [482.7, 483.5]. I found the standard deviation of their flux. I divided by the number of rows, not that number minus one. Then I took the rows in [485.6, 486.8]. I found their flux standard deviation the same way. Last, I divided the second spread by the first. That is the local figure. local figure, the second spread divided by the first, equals 1.8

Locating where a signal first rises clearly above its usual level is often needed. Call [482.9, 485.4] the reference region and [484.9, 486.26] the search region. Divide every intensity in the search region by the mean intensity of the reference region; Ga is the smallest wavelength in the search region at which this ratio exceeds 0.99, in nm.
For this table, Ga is 484.972 nm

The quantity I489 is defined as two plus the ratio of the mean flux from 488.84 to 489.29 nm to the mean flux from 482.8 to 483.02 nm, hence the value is 2.84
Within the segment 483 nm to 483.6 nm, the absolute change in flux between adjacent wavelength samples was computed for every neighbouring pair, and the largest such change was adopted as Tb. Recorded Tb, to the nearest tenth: 1.8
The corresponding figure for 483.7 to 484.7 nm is 1.0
